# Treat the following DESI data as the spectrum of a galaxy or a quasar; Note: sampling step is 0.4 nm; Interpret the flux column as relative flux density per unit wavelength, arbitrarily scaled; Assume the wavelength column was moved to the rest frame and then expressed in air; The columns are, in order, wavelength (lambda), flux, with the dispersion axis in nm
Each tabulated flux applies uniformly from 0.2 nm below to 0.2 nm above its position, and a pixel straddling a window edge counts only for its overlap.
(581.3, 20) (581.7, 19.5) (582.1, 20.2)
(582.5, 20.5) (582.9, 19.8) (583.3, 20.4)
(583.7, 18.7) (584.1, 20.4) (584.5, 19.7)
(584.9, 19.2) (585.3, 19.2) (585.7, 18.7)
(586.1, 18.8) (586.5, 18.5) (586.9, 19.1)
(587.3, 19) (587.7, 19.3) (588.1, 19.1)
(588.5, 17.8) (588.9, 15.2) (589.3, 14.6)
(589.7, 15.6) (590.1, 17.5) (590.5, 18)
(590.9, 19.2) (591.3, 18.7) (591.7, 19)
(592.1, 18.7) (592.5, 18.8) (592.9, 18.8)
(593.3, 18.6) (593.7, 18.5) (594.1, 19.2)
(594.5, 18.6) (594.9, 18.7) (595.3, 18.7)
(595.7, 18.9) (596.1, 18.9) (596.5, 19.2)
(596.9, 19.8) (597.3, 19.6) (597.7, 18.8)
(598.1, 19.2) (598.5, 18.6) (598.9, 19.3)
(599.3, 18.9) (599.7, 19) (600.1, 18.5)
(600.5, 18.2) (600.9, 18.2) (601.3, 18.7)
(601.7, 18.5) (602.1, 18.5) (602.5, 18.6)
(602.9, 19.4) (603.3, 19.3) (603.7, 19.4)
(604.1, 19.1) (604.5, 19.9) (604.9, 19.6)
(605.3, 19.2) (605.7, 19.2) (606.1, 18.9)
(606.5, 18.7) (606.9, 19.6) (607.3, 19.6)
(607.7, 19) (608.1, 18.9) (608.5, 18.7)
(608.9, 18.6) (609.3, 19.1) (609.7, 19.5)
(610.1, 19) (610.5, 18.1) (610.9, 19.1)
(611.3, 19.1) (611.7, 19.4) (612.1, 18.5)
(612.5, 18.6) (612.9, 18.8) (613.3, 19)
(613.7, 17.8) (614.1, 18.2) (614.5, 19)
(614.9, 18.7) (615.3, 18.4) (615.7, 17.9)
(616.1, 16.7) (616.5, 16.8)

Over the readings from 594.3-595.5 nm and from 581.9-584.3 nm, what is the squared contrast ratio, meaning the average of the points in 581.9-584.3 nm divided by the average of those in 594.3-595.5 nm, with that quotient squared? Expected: 1.15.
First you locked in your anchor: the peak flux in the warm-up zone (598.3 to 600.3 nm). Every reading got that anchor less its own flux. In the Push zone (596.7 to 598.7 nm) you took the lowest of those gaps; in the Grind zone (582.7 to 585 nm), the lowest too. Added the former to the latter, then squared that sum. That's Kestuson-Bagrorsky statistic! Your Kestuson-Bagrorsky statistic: 2.56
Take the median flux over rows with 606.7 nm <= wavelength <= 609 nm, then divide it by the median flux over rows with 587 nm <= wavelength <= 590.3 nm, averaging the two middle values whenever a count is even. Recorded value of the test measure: 1.07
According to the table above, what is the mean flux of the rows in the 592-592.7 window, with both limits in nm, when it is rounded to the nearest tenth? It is 18.8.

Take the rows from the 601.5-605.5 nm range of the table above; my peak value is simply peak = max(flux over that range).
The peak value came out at 19.9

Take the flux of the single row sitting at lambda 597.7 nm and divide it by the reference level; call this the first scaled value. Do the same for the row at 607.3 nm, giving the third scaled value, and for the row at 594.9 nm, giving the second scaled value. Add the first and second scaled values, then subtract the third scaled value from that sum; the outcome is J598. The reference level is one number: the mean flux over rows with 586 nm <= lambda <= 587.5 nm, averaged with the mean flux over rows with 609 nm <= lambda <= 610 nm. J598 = 0.94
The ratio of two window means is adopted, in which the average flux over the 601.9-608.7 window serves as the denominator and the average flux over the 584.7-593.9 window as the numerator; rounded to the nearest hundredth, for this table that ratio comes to 0.95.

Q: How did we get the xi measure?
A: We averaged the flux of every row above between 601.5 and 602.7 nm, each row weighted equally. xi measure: 18.5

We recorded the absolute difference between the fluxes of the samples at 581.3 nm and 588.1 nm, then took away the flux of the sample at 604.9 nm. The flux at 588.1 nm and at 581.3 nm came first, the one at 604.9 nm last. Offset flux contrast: -18.7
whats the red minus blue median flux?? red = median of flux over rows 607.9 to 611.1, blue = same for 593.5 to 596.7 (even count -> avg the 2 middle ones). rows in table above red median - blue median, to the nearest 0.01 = 0.15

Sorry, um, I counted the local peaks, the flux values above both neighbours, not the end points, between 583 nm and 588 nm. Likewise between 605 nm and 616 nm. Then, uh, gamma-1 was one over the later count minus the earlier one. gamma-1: 1.0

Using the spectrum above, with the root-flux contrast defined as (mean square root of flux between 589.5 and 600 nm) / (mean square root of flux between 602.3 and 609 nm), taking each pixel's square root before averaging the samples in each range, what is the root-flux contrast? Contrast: 0.99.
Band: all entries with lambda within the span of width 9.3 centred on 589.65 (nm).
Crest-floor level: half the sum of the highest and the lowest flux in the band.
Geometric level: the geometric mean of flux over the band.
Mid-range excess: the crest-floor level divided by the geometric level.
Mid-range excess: 0.93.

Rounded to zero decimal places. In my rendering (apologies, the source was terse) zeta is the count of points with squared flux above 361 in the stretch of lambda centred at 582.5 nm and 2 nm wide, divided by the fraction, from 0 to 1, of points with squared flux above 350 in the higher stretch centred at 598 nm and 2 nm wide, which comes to 6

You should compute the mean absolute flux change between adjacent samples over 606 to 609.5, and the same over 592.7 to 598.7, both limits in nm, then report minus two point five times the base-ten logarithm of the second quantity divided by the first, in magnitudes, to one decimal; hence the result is -0.1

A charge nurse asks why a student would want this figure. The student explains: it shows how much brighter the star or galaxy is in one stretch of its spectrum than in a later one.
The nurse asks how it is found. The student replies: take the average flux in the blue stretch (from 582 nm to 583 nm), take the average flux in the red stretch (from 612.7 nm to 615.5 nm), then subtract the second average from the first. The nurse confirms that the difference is 1.6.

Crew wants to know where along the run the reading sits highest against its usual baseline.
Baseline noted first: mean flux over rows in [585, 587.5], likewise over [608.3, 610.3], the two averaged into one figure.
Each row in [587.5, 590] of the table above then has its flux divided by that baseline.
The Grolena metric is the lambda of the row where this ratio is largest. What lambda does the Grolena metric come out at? 587.7 nm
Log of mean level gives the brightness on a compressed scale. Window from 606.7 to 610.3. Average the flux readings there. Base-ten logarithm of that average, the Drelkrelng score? 1.28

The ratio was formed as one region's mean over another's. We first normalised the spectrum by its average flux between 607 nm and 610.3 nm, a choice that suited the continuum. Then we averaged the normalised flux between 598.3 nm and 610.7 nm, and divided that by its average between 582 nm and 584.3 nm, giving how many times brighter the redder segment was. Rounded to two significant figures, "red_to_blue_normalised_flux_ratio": 0.95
